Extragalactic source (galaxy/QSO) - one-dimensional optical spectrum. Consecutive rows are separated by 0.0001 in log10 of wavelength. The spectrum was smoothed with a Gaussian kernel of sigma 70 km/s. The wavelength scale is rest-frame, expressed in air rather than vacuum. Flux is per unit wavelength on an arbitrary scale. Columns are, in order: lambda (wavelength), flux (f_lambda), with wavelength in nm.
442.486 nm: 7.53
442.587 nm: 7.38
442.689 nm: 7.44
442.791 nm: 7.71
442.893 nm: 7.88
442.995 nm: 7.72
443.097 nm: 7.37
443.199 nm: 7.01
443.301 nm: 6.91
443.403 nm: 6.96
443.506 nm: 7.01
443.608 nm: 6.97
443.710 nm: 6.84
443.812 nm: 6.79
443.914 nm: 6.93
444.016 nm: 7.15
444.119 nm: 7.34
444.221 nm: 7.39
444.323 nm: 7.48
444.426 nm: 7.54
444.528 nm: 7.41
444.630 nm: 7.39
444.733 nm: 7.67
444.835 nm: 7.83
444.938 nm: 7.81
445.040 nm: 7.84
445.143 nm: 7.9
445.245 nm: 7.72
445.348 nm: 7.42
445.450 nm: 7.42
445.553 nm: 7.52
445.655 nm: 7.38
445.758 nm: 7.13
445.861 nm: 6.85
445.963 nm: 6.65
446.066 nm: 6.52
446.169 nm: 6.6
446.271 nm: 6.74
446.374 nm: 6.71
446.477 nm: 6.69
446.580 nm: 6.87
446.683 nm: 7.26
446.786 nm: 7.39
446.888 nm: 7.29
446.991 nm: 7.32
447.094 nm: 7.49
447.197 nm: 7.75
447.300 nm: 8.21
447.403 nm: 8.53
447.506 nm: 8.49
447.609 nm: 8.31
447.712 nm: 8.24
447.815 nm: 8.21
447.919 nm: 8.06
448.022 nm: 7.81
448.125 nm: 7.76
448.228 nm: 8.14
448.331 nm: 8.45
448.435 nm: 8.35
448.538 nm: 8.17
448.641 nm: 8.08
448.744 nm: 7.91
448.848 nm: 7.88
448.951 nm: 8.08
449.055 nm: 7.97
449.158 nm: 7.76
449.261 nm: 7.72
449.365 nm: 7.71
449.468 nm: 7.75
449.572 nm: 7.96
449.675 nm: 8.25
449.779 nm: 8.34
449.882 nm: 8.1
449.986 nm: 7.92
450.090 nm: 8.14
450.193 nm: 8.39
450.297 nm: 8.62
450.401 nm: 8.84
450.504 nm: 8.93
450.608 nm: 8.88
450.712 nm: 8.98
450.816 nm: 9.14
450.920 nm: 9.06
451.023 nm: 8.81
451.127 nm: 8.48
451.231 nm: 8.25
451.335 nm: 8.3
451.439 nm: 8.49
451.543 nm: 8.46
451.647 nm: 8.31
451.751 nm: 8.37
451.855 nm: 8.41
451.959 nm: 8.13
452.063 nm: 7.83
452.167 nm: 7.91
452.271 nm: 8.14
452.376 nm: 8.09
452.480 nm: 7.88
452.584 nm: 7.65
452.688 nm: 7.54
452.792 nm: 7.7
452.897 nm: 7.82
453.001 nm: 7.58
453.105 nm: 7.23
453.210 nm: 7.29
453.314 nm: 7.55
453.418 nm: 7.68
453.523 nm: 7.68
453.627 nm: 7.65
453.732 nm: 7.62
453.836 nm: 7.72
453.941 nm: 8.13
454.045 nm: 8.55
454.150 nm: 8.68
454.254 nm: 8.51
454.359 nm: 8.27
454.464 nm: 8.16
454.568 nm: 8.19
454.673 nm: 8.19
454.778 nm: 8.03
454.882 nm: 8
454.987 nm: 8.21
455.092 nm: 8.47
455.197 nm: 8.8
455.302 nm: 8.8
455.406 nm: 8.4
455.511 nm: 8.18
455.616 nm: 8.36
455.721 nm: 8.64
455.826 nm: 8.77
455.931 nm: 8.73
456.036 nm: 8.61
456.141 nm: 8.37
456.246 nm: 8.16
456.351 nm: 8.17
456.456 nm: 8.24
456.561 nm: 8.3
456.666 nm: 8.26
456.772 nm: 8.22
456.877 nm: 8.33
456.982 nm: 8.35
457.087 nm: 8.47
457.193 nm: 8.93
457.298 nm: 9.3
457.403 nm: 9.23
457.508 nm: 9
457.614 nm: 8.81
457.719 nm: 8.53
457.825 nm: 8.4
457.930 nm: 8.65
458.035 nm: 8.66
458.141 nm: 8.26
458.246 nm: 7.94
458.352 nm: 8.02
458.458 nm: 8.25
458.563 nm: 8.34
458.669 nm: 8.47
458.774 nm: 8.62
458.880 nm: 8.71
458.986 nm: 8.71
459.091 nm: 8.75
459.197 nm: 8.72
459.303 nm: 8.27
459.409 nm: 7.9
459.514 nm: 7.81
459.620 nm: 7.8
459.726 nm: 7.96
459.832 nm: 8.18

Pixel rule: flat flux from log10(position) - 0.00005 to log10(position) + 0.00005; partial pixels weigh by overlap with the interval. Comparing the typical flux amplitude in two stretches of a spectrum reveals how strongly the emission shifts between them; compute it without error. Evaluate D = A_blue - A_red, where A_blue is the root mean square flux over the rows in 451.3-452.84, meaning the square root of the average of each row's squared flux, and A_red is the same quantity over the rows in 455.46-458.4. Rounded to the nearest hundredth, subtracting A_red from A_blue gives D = -0.42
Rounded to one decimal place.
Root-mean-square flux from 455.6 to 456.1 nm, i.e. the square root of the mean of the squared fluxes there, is 8.6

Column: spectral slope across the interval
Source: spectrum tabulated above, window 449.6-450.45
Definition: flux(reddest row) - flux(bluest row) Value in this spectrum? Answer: 0.6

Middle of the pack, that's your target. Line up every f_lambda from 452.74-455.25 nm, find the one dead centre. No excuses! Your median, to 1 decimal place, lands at 8.0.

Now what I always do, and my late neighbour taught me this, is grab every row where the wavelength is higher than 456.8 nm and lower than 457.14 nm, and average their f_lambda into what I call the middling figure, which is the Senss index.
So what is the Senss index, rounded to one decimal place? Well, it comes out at 8.4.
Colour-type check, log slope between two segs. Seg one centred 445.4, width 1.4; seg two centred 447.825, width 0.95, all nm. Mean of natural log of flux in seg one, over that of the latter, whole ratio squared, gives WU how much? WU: 0.907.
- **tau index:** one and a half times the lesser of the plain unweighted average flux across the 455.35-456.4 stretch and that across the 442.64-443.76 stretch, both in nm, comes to 10.9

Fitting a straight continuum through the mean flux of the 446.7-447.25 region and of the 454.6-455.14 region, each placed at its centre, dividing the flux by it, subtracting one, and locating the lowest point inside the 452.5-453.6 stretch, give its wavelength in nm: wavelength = 453.105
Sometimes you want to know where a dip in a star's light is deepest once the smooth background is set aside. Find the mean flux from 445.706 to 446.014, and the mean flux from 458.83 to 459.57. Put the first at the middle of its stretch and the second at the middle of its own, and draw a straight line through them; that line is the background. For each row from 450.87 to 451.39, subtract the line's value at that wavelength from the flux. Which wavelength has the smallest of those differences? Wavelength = 451.231 nm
